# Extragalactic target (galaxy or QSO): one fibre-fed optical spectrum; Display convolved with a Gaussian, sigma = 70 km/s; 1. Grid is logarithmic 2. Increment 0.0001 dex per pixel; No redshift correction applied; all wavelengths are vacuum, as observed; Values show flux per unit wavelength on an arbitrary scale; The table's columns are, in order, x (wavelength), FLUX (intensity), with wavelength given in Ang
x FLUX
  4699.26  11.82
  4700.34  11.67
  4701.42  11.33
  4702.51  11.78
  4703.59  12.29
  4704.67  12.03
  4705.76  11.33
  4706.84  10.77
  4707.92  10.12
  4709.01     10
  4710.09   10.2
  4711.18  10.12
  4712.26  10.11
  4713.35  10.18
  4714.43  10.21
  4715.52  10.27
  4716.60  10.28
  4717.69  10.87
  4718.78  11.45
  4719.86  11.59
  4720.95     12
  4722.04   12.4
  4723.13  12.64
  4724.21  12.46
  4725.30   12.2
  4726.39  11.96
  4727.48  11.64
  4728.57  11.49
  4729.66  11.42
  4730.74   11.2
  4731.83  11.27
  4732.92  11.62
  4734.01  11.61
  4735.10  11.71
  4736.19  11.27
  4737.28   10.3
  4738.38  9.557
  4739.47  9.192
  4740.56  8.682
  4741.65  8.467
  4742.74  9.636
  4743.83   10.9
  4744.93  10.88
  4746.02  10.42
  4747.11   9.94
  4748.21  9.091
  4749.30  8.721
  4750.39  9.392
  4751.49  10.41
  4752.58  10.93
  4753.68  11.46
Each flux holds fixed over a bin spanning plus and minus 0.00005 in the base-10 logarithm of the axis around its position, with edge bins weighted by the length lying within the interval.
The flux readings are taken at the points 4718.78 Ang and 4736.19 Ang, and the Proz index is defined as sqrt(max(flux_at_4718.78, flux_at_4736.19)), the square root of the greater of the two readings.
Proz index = 3.38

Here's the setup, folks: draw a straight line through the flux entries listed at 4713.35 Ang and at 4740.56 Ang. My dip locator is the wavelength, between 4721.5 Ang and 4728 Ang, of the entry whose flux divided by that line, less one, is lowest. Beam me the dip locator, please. 4727.48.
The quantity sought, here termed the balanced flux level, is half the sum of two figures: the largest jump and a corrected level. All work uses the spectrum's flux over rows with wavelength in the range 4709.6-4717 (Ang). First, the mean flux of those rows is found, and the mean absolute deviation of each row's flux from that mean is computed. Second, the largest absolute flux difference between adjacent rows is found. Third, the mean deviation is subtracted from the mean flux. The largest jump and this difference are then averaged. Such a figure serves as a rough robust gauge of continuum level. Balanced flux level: 5.1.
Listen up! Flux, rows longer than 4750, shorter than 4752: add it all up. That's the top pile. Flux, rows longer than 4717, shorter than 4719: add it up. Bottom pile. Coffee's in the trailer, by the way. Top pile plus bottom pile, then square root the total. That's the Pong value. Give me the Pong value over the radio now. 6.49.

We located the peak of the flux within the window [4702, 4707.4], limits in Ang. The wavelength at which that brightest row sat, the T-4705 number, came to 4703.59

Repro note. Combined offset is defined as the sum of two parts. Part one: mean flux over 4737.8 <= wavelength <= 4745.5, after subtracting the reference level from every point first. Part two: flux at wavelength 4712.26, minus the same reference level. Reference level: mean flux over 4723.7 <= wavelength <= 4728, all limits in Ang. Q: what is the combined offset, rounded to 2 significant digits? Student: -4.4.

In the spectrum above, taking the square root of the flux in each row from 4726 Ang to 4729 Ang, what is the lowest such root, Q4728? 3.39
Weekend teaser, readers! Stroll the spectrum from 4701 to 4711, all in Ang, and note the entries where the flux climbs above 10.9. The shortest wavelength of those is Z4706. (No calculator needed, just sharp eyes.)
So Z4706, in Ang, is 4701.42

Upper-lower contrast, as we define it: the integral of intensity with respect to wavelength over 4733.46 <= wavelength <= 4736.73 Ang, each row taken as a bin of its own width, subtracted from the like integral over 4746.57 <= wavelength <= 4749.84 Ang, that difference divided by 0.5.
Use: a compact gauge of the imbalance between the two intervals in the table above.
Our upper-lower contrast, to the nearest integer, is -15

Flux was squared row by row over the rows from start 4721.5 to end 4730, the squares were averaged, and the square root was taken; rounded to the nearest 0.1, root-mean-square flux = 12.0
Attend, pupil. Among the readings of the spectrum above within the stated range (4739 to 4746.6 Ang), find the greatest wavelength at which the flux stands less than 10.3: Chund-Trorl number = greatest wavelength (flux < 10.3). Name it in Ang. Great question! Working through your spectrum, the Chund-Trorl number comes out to 4742.74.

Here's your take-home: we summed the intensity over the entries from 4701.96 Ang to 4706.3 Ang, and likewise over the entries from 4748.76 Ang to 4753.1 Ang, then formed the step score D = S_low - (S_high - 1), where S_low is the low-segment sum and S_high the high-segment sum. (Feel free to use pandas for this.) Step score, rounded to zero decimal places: 9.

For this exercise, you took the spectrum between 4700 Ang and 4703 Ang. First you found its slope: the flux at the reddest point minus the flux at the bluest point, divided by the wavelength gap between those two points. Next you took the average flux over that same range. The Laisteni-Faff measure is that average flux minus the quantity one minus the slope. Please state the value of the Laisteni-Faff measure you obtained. 10.6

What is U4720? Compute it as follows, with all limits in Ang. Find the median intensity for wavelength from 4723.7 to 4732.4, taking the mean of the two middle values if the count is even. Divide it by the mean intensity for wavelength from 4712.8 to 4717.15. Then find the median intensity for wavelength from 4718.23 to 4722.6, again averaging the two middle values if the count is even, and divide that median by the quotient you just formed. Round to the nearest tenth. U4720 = 10.4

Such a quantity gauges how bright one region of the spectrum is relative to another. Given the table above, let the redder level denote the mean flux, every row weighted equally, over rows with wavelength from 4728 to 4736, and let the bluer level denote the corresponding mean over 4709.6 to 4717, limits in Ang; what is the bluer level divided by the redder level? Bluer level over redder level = 0.89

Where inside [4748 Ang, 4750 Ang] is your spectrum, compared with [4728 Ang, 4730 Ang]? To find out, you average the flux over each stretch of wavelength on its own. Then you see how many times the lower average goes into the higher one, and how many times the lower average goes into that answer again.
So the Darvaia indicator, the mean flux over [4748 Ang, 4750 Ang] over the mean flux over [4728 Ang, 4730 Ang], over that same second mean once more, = 0.068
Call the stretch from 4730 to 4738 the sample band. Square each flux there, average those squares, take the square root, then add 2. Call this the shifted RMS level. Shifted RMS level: 13.3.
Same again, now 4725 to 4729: 13.8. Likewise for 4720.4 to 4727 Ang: 14.3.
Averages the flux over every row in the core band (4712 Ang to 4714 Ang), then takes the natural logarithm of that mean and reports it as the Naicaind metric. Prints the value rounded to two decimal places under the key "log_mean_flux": 2.32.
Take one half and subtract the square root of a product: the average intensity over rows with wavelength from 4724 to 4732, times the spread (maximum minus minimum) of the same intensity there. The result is -3.34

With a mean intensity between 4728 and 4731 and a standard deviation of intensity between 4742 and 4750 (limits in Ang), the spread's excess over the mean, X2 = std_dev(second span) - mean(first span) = -10.6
